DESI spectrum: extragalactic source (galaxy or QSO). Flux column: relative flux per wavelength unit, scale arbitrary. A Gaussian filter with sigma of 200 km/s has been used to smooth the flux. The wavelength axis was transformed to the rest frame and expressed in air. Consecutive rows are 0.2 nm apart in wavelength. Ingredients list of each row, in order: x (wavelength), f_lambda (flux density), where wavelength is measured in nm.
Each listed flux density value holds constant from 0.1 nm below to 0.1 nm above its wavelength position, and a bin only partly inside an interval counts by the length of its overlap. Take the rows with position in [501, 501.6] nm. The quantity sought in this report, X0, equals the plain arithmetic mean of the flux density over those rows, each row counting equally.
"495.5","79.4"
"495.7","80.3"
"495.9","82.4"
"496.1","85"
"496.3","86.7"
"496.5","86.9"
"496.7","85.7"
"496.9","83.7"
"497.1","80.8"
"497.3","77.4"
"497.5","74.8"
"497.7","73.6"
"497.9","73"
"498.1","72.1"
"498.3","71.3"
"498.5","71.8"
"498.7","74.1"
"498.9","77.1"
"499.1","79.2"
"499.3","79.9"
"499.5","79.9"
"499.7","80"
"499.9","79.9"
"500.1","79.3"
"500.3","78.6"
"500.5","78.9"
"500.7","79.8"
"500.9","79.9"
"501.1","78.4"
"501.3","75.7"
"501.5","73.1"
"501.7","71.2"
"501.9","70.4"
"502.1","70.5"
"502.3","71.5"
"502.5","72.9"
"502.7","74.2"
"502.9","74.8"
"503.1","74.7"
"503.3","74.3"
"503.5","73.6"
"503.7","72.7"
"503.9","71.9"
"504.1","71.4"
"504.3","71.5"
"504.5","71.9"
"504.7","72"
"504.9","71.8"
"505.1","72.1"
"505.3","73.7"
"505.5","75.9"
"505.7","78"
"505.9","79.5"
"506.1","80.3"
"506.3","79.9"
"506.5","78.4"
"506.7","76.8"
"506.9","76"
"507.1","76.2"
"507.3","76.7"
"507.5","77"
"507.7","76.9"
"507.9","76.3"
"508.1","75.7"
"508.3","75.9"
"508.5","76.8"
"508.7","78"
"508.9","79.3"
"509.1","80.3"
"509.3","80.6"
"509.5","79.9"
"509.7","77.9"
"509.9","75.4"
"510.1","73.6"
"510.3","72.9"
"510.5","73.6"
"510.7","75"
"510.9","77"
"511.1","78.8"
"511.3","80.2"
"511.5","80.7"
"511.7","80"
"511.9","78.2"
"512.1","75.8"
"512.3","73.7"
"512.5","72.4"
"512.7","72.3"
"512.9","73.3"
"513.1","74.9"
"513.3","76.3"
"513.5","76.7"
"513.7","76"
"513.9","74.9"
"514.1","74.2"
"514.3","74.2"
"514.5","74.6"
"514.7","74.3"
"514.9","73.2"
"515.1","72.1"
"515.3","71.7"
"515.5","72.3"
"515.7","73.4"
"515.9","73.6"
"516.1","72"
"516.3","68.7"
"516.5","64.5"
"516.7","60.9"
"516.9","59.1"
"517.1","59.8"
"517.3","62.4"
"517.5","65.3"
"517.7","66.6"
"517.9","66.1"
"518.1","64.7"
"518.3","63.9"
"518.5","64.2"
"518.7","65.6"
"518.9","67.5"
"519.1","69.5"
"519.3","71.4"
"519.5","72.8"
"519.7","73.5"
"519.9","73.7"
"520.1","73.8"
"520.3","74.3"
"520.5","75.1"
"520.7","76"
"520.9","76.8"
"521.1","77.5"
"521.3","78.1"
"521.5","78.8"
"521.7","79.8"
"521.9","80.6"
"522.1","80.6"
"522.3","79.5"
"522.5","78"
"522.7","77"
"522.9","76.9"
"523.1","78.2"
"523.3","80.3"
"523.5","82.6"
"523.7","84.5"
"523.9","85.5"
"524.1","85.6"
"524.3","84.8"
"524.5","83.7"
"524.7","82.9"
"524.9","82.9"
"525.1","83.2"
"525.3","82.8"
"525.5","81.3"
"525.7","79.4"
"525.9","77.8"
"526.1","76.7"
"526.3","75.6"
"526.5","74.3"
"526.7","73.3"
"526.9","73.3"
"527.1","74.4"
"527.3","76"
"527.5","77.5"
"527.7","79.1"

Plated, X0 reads 75.7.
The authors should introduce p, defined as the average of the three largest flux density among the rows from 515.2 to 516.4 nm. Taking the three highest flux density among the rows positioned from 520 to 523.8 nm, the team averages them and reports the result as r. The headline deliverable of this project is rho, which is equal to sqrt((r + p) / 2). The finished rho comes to 8.82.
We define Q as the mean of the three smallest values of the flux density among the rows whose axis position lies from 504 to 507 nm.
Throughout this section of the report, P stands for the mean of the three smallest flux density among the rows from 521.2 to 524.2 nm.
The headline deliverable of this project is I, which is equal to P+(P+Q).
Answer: 226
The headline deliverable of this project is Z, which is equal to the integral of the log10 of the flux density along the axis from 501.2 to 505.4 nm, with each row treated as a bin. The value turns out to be 7.82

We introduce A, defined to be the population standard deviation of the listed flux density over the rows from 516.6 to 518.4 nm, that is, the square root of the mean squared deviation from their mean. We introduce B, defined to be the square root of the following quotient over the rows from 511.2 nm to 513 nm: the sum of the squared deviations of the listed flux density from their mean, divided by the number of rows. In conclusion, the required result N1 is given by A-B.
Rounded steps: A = 2.6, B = 3.3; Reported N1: -0.7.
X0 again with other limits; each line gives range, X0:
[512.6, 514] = 74.9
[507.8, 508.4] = 76.0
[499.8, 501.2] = 79.3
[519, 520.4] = 72.7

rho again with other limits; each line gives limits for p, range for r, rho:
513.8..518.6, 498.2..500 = 8.79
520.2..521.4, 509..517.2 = 8.89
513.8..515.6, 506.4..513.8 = 8.81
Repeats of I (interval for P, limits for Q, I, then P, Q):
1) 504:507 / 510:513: 216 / 71.6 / 72.5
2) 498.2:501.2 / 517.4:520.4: 209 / 72.4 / 64.3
